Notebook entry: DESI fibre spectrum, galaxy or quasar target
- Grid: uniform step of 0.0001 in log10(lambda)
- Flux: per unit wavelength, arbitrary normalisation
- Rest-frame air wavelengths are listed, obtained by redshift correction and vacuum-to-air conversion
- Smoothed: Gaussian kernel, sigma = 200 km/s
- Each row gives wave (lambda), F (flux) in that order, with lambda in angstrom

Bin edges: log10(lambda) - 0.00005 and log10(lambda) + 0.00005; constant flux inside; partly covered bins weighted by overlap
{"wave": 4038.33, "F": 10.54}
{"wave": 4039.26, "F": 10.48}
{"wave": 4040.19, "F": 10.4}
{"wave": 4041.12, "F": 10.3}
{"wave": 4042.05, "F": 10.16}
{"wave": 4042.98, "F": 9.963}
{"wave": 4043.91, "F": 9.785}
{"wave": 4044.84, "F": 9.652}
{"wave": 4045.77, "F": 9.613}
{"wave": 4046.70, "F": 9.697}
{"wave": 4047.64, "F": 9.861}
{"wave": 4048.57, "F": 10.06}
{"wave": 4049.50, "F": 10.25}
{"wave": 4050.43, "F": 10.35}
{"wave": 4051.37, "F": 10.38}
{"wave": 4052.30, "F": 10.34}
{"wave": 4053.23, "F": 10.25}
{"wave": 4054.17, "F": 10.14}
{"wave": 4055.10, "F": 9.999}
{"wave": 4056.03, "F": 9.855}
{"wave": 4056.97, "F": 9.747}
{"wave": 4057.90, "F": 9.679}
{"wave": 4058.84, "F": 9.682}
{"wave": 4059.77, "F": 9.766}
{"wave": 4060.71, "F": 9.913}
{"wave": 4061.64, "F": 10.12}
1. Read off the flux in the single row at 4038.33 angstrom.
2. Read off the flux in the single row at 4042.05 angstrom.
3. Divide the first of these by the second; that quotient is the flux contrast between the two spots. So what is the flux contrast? 1.04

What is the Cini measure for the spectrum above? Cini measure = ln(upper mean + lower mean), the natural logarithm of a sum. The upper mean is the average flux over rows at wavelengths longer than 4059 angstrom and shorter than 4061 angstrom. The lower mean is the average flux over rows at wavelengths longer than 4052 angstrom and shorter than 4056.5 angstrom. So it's 2.99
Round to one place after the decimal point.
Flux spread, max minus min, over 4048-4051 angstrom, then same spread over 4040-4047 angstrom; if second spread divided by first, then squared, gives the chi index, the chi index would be 7.4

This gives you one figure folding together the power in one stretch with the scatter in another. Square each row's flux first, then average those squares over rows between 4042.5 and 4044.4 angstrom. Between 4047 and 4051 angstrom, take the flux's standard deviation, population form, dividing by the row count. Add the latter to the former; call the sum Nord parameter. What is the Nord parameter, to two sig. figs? 98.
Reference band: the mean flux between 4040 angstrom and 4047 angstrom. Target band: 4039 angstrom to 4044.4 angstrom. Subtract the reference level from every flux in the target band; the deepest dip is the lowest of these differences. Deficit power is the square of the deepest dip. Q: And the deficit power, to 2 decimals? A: 0.03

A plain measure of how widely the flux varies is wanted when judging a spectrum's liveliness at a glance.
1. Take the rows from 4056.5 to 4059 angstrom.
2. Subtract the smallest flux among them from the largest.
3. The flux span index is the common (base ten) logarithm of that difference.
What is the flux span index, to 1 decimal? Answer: -1.2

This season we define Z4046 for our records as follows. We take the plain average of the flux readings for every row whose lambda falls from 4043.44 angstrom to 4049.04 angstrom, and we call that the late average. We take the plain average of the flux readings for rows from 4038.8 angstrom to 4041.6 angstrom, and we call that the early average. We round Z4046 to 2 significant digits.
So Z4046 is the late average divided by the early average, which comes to 0.94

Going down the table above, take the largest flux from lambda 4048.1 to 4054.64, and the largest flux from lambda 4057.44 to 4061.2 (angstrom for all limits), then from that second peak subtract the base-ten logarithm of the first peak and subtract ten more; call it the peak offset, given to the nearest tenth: -1.1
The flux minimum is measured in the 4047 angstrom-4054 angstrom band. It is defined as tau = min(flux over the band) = 9.861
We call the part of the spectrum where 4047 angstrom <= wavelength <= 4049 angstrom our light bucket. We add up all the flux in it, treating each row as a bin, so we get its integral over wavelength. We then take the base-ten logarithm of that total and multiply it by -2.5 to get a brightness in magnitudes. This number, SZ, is -3.2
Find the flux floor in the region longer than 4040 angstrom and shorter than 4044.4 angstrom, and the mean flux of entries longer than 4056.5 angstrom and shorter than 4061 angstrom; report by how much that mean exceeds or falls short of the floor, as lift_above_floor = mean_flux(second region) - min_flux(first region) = 0.0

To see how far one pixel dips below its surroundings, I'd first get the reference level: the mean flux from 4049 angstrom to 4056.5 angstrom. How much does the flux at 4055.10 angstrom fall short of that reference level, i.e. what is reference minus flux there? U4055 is 0.20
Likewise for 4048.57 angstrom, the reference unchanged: 0.14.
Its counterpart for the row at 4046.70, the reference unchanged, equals 0.50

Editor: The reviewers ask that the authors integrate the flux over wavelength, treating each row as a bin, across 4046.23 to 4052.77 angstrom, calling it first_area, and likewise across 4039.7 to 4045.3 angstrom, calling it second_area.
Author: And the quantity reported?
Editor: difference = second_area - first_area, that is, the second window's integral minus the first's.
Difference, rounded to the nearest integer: -10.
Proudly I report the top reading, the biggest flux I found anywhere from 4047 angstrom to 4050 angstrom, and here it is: 10.25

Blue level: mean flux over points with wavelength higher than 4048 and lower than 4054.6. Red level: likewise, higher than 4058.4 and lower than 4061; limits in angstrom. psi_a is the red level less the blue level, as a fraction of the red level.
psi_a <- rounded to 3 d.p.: -0.048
